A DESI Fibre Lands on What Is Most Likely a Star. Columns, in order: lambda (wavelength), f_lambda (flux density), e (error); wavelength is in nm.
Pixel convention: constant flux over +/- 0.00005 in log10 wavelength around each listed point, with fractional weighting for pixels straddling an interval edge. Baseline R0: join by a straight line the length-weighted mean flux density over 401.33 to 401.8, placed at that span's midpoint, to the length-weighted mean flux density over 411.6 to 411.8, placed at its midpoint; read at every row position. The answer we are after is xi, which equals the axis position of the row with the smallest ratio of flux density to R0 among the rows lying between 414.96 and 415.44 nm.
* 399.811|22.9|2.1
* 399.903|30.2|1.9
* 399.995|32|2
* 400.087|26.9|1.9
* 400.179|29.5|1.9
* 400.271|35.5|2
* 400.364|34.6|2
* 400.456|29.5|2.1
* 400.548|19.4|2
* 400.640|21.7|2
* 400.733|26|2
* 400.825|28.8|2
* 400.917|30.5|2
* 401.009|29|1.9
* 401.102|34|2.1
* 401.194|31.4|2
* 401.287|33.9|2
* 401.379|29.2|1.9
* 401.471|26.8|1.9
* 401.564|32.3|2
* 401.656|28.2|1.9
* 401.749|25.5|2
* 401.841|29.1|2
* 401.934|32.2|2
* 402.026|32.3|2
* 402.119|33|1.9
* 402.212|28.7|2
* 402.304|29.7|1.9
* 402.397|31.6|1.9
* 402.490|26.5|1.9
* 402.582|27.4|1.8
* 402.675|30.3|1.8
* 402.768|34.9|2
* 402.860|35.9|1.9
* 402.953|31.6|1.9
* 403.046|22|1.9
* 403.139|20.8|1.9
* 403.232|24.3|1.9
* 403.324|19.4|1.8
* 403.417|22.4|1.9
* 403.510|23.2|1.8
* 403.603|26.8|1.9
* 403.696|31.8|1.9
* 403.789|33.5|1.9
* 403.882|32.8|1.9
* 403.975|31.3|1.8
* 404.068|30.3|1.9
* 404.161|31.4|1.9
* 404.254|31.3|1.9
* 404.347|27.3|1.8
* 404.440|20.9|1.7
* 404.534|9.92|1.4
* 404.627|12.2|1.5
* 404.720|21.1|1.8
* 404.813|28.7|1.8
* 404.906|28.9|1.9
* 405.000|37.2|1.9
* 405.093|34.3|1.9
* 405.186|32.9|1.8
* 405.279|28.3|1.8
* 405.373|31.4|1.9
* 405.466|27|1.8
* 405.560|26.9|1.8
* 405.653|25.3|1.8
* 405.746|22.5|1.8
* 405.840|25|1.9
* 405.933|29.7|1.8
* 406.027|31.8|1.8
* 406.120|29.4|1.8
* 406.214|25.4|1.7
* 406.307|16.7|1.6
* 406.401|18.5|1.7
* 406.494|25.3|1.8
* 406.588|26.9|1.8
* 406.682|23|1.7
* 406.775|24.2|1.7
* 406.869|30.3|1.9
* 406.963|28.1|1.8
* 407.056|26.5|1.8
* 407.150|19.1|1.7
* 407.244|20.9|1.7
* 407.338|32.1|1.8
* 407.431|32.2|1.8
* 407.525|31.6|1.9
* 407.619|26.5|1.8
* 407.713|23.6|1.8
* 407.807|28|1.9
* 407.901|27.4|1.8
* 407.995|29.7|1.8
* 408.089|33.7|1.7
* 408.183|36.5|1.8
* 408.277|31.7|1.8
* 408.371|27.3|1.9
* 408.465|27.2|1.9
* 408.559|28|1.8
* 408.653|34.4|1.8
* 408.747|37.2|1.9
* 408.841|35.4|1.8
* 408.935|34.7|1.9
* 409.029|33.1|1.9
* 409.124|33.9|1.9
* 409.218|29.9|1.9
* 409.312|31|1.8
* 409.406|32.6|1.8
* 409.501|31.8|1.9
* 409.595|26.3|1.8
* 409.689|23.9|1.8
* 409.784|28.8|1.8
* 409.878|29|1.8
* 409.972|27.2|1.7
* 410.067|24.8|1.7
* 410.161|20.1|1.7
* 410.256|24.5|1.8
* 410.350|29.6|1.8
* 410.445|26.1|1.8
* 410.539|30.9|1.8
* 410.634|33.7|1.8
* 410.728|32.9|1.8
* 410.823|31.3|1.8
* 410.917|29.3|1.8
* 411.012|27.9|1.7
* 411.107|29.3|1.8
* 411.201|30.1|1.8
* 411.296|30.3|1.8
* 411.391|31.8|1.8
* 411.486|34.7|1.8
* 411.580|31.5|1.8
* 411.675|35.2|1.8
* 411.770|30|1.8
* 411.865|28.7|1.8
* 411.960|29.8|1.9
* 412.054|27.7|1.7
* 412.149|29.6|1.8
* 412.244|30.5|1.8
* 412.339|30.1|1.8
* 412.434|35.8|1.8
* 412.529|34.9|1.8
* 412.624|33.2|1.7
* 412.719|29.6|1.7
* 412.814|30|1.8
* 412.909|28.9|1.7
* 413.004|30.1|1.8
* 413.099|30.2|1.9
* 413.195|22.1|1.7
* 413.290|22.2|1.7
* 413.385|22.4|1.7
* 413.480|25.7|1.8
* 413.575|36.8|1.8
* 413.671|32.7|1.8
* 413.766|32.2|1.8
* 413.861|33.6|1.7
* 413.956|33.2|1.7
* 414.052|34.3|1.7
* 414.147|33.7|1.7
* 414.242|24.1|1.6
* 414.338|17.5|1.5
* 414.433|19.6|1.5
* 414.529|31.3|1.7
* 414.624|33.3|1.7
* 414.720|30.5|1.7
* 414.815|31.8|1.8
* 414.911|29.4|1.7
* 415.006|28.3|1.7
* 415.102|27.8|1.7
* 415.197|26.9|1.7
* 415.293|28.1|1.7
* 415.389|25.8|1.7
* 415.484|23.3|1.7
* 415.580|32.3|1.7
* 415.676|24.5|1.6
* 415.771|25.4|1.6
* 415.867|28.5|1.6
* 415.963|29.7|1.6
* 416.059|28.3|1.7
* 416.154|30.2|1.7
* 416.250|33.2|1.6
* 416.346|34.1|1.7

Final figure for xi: 415.389 nm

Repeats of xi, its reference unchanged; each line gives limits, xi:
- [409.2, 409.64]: 409.595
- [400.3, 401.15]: 400.548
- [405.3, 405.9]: 405.746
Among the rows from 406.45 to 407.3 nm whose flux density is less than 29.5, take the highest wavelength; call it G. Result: 407.244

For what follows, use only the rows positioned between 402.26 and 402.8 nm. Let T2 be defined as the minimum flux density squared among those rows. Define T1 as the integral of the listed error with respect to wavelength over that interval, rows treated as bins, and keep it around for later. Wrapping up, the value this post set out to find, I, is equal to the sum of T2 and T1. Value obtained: 703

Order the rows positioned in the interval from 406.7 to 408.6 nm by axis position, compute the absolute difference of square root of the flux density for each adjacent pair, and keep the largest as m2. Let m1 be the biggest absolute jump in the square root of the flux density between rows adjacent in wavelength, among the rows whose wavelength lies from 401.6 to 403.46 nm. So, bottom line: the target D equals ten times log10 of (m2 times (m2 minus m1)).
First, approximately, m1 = 0.93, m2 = 1.09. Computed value -7.5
